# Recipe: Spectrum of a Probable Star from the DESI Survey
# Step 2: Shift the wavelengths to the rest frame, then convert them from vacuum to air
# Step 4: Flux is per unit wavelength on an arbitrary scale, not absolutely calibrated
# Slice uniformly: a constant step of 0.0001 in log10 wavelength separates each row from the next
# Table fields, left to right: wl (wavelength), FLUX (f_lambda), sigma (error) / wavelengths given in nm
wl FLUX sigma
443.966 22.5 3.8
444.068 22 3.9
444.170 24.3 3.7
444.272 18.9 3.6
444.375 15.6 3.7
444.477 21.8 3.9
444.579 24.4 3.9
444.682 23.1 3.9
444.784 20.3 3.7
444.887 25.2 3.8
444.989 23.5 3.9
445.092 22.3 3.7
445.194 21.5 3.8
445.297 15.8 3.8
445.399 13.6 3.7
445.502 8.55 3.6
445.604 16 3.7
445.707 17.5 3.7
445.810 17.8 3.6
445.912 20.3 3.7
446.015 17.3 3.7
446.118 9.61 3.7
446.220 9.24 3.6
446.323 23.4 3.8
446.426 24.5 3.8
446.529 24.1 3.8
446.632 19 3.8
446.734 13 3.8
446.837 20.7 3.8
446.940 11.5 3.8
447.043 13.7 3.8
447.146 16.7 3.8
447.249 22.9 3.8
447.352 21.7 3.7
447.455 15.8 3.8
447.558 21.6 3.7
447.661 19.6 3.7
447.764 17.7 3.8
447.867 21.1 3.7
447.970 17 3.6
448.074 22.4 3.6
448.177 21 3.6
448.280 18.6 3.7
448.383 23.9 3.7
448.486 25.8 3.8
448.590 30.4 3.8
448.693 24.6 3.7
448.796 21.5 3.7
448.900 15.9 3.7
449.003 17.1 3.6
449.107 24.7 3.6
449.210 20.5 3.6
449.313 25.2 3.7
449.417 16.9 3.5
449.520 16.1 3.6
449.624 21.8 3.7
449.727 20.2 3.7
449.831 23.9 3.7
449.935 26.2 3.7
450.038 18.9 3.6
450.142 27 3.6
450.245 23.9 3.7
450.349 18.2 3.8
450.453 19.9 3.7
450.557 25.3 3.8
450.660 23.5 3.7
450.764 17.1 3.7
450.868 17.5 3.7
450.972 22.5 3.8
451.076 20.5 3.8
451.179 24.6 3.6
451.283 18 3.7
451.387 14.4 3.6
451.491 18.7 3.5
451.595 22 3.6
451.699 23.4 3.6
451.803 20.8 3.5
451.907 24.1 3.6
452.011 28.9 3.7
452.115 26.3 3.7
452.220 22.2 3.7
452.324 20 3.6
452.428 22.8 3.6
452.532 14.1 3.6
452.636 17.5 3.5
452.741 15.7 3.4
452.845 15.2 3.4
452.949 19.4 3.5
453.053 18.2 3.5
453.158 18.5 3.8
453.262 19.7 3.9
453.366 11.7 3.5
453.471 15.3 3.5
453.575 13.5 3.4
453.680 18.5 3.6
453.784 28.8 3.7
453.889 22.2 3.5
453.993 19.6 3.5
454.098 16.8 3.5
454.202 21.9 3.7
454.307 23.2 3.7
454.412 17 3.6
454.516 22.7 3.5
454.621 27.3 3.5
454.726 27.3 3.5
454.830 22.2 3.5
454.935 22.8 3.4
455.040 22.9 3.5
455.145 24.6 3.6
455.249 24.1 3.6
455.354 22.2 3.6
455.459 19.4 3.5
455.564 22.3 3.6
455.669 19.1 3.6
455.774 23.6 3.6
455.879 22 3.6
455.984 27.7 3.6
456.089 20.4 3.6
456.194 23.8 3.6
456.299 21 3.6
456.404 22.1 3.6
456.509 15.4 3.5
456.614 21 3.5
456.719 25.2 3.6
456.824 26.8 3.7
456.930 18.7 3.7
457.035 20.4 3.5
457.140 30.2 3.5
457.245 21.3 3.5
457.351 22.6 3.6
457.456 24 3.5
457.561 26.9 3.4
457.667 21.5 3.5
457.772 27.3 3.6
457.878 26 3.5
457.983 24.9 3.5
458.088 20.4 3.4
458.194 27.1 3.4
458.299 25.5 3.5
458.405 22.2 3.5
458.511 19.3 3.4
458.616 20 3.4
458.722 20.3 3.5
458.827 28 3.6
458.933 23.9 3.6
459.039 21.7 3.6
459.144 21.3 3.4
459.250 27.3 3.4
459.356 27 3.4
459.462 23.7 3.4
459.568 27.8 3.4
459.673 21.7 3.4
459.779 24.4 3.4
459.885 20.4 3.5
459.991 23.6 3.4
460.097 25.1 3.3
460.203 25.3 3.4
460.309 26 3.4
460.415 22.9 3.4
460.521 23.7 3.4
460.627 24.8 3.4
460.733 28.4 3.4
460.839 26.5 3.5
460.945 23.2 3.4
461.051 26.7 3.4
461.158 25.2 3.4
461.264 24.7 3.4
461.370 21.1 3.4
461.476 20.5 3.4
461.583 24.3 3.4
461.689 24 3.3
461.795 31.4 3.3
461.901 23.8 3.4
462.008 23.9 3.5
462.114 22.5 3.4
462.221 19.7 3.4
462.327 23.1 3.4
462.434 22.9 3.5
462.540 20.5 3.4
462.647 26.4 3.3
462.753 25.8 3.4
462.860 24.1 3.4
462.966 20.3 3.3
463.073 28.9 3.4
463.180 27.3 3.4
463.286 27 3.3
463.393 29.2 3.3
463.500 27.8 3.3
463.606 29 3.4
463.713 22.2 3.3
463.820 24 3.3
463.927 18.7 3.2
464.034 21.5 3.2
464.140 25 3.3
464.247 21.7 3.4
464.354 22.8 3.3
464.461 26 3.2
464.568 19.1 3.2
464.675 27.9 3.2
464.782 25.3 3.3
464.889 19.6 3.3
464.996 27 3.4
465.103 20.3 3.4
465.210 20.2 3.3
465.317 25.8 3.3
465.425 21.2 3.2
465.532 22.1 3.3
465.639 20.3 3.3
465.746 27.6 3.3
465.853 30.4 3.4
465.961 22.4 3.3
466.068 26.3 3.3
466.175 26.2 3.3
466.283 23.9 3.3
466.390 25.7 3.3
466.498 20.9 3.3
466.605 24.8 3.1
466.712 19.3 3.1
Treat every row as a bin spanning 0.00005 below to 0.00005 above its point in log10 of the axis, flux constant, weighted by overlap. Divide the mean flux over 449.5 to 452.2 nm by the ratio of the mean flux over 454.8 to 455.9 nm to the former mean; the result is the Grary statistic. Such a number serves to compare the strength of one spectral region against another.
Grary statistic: 21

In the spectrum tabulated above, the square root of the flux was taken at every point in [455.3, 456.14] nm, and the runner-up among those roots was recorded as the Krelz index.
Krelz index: 4.86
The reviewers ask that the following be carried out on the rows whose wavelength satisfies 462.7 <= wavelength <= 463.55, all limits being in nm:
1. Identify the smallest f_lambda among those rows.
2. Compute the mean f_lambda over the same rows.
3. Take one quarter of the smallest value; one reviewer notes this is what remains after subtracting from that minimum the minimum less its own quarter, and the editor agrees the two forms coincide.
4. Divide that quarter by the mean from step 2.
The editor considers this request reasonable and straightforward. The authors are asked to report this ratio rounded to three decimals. 0.193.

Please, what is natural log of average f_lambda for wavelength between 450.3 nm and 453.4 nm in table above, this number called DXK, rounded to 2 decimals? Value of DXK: 3.00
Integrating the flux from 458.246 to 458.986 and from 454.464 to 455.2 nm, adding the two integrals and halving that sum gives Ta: 17.3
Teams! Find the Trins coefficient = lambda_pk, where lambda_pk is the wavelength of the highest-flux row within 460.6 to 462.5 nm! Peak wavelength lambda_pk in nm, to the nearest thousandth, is 461.795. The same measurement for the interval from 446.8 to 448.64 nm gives 448.590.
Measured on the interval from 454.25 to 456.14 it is 455.984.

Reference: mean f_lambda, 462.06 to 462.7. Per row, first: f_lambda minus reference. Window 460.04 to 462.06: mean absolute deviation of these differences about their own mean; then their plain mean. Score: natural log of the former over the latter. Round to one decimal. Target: -0.3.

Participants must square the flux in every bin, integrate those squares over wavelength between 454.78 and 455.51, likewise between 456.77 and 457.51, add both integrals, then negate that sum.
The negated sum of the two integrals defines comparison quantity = -791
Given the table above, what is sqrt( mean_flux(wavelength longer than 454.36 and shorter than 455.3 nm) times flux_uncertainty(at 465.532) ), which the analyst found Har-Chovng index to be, 8.8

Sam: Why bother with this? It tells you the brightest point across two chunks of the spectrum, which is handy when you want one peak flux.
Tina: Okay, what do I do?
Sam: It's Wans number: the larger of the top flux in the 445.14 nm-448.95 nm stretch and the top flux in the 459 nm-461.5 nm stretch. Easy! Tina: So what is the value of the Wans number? 30.4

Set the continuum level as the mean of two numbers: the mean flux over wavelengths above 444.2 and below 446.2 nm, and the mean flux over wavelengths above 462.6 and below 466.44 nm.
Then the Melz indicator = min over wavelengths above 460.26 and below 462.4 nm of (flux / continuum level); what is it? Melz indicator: 0.92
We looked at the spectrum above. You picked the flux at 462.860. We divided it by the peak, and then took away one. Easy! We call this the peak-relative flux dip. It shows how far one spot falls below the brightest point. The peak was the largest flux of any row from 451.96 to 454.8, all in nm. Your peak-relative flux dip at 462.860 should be -0.166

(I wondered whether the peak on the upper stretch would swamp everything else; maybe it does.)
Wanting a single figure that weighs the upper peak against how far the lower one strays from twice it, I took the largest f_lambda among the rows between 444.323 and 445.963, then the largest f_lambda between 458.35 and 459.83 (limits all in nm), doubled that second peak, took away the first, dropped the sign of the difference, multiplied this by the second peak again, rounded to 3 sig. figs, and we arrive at 862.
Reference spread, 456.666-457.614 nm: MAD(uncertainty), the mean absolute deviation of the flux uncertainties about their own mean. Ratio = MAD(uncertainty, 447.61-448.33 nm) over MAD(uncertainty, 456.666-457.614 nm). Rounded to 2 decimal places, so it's 0.73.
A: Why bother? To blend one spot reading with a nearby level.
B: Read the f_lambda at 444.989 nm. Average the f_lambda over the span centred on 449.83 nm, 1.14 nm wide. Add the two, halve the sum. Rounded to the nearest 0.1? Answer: 22.6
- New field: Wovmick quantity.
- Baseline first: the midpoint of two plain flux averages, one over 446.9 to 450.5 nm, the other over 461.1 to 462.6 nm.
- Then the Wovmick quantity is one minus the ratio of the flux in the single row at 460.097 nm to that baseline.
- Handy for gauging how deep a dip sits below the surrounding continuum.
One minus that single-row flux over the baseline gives -0.14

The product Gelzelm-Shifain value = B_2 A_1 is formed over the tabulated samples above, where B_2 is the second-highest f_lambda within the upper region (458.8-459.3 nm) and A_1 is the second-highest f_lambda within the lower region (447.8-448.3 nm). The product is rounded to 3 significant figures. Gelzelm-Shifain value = 576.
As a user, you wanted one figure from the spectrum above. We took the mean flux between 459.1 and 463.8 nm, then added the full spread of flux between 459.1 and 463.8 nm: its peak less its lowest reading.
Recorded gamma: 36.4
